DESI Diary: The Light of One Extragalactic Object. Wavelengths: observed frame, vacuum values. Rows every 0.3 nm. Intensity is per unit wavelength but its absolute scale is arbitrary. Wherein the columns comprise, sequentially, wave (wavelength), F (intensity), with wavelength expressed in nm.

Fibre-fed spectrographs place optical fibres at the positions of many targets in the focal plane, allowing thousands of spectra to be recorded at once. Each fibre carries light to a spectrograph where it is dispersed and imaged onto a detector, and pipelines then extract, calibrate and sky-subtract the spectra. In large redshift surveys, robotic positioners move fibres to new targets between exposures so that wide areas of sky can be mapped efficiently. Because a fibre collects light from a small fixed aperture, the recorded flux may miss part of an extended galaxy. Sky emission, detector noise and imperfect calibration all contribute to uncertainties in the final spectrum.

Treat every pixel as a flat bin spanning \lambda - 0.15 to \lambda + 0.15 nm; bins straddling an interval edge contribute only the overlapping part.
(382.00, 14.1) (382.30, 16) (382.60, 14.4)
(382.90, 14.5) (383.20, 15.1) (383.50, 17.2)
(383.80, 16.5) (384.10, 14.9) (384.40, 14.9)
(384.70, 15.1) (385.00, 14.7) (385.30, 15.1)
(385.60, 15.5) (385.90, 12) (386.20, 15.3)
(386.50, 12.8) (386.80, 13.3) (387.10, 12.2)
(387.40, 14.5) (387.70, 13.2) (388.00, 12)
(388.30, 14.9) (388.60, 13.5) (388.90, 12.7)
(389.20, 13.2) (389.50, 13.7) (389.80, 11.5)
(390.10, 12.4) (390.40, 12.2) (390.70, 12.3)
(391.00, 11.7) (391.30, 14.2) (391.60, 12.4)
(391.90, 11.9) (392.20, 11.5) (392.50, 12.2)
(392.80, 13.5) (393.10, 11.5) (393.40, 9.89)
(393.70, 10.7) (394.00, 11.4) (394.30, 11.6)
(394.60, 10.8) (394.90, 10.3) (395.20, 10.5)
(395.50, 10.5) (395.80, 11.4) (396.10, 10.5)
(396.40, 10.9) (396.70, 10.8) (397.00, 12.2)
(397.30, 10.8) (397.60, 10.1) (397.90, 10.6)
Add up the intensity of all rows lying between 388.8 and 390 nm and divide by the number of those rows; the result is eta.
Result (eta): 12.8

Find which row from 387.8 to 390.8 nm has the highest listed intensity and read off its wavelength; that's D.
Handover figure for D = 388.30 nm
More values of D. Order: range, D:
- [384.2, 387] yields 385.60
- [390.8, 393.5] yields 391.30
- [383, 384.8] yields 383.50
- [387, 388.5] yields 388.30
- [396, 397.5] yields 397.00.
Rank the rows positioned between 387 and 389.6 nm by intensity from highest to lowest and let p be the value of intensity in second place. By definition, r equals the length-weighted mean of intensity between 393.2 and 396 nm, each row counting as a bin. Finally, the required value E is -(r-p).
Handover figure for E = 3.7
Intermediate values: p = 14.5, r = 11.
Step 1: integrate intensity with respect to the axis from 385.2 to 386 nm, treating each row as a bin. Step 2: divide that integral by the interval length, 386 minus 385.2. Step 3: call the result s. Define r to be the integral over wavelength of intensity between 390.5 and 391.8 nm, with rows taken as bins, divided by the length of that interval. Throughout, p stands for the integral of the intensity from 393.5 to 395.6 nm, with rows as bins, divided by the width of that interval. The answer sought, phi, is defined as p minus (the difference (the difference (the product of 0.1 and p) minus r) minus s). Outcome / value 36.6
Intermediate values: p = 10.8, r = 12.6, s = 14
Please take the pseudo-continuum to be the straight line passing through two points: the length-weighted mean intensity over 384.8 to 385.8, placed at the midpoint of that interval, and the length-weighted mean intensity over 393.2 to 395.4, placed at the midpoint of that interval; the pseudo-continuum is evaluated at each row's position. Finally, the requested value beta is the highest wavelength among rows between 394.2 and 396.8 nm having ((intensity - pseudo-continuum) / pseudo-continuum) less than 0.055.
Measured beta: 395.50 nm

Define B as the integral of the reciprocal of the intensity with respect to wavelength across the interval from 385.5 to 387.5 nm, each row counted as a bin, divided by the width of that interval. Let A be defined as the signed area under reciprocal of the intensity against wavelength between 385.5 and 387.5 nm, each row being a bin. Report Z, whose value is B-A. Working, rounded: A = 0.149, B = 0.074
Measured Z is -0.074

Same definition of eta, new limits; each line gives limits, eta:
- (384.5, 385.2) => 14.9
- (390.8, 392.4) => 12.3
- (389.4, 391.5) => 12.6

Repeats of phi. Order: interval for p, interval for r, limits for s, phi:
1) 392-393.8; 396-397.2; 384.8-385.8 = 36.5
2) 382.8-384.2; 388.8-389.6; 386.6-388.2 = 40.4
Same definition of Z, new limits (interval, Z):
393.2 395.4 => -0.112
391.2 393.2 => -0.081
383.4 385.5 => -0.071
